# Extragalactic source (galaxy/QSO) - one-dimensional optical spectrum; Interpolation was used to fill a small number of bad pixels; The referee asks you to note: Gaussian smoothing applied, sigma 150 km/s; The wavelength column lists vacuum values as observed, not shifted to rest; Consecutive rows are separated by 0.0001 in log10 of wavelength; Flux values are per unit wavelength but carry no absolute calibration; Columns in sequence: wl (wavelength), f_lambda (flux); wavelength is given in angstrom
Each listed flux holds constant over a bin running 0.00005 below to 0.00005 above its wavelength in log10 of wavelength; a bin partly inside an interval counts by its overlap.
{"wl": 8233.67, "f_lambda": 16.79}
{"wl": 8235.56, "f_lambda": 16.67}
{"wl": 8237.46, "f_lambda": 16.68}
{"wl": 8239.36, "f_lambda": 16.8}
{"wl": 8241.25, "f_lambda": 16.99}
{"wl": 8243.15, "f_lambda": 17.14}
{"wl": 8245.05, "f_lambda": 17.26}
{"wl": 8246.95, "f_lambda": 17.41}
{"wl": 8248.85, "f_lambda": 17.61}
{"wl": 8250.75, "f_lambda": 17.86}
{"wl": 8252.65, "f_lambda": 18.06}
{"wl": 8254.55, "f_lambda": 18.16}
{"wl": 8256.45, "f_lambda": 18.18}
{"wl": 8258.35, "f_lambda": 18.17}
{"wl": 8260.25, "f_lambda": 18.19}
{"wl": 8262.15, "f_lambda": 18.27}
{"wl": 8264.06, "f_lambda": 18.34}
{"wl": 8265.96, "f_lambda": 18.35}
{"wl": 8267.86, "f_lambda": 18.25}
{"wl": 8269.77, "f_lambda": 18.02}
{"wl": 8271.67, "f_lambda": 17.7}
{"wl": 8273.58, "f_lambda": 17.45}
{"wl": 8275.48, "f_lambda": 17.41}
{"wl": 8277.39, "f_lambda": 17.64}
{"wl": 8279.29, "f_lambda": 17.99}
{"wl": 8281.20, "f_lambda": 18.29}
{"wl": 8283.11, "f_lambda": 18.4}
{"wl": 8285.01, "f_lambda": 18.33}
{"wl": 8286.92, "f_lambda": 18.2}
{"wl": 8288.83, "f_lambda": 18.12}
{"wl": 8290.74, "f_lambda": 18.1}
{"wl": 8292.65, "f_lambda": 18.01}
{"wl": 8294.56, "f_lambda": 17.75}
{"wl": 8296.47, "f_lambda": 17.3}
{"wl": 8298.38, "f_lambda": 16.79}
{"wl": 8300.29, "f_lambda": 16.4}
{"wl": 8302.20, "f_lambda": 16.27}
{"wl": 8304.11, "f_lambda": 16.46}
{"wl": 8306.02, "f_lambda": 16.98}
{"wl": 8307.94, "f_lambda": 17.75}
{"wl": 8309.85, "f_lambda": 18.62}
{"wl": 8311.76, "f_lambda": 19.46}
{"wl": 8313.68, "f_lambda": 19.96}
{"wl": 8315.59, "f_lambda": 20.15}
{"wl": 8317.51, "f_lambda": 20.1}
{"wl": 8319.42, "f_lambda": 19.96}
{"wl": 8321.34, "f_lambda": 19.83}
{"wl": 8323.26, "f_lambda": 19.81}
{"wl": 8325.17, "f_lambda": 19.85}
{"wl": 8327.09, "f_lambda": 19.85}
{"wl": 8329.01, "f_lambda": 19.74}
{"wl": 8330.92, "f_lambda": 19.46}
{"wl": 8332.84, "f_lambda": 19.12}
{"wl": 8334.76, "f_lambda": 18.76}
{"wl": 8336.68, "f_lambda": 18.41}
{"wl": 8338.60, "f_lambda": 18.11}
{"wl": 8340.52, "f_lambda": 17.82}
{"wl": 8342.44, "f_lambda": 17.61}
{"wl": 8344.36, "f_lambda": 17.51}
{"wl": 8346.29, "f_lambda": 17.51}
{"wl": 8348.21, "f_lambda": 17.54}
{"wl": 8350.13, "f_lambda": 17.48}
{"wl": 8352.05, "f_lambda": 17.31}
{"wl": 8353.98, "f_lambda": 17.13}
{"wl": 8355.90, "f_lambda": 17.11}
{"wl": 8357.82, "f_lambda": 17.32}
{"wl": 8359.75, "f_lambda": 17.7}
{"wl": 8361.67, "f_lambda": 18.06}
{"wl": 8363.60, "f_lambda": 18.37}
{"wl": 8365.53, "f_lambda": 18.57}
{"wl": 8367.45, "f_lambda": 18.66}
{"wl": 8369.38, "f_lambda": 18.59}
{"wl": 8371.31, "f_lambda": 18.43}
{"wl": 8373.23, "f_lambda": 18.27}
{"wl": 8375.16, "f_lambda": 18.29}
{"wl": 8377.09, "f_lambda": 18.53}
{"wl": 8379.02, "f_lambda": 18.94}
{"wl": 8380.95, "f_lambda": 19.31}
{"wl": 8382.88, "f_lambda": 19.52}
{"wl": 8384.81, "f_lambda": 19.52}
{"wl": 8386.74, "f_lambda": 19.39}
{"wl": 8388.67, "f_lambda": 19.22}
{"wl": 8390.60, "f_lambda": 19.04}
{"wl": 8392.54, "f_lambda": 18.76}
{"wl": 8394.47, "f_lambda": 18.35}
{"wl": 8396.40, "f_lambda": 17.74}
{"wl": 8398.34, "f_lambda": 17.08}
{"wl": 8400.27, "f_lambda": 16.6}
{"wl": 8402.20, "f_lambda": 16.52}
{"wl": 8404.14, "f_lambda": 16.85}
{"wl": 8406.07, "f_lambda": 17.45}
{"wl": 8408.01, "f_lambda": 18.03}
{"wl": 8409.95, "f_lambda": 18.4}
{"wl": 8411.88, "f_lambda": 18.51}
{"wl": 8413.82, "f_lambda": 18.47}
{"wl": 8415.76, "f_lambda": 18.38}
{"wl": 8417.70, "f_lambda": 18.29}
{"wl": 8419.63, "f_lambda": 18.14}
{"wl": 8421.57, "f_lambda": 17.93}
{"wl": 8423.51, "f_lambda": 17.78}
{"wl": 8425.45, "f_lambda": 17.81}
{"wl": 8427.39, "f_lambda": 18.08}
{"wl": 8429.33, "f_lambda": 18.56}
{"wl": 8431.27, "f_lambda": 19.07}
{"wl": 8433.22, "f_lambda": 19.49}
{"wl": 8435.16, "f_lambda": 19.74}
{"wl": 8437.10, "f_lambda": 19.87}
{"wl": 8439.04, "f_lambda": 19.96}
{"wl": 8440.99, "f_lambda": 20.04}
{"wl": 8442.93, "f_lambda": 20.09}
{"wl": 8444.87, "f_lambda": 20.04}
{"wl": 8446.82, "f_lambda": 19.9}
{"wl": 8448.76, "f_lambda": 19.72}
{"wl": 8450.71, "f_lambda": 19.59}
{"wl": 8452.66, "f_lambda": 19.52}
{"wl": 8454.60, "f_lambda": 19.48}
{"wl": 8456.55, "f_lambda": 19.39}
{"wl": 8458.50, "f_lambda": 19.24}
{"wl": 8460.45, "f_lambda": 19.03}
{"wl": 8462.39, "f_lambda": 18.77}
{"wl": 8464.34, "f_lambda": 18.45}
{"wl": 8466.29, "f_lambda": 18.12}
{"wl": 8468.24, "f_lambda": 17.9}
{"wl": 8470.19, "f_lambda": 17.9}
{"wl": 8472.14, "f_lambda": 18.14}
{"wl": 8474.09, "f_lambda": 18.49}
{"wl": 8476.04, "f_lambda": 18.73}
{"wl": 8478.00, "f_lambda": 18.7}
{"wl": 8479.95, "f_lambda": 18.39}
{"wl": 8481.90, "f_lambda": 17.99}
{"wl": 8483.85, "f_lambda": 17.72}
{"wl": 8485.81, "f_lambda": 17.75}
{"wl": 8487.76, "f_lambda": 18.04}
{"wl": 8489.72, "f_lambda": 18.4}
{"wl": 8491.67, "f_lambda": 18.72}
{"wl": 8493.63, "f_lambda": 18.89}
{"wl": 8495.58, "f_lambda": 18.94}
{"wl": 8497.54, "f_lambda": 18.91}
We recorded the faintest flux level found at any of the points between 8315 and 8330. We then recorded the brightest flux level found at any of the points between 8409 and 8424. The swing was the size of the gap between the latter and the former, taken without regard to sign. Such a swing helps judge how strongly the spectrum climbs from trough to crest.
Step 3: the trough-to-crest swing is 1.2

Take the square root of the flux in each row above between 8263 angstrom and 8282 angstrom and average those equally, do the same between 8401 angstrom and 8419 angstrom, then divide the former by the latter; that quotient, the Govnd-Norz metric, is 1.002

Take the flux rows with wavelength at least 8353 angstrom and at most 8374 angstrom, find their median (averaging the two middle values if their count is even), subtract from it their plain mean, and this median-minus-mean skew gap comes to 0.25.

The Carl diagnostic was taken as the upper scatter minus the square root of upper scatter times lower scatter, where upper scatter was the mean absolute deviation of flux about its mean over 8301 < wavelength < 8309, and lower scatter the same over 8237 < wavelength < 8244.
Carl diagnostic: 0.21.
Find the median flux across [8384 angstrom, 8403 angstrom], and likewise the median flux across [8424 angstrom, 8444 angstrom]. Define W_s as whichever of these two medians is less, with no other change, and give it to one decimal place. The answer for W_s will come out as 18.6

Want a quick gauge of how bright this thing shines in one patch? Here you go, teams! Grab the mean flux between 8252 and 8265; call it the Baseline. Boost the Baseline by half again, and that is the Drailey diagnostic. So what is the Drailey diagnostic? 27.3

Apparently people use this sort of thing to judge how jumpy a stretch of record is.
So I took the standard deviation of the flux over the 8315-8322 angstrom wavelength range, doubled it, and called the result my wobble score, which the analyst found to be 0.3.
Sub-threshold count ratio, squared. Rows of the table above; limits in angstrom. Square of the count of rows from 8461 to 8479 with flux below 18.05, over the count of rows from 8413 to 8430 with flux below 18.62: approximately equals 0.049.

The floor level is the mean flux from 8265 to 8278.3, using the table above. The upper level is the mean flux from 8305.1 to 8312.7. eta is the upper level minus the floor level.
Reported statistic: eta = 0.4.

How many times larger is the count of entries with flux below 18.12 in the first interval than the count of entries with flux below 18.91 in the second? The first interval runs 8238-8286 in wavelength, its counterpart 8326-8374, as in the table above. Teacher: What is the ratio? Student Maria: 0.7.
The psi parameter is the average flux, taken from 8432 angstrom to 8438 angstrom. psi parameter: 19.7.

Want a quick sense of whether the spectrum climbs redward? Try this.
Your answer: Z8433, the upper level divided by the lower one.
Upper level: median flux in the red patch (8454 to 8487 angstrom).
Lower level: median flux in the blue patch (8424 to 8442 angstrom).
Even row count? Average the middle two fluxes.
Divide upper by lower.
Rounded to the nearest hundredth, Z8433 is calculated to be 0.95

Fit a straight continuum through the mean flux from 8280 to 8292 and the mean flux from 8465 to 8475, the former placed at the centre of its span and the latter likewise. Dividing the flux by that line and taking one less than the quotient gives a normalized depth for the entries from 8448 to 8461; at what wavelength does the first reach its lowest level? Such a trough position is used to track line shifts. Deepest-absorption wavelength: 8460.45 angstrom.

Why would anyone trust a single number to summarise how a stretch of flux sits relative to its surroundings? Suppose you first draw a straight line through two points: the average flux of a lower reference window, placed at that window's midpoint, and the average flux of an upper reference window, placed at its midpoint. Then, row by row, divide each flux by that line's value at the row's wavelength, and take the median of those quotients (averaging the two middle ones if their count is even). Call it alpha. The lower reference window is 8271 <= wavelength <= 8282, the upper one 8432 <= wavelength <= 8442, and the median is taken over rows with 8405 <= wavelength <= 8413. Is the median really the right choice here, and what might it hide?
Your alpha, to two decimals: 0.94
